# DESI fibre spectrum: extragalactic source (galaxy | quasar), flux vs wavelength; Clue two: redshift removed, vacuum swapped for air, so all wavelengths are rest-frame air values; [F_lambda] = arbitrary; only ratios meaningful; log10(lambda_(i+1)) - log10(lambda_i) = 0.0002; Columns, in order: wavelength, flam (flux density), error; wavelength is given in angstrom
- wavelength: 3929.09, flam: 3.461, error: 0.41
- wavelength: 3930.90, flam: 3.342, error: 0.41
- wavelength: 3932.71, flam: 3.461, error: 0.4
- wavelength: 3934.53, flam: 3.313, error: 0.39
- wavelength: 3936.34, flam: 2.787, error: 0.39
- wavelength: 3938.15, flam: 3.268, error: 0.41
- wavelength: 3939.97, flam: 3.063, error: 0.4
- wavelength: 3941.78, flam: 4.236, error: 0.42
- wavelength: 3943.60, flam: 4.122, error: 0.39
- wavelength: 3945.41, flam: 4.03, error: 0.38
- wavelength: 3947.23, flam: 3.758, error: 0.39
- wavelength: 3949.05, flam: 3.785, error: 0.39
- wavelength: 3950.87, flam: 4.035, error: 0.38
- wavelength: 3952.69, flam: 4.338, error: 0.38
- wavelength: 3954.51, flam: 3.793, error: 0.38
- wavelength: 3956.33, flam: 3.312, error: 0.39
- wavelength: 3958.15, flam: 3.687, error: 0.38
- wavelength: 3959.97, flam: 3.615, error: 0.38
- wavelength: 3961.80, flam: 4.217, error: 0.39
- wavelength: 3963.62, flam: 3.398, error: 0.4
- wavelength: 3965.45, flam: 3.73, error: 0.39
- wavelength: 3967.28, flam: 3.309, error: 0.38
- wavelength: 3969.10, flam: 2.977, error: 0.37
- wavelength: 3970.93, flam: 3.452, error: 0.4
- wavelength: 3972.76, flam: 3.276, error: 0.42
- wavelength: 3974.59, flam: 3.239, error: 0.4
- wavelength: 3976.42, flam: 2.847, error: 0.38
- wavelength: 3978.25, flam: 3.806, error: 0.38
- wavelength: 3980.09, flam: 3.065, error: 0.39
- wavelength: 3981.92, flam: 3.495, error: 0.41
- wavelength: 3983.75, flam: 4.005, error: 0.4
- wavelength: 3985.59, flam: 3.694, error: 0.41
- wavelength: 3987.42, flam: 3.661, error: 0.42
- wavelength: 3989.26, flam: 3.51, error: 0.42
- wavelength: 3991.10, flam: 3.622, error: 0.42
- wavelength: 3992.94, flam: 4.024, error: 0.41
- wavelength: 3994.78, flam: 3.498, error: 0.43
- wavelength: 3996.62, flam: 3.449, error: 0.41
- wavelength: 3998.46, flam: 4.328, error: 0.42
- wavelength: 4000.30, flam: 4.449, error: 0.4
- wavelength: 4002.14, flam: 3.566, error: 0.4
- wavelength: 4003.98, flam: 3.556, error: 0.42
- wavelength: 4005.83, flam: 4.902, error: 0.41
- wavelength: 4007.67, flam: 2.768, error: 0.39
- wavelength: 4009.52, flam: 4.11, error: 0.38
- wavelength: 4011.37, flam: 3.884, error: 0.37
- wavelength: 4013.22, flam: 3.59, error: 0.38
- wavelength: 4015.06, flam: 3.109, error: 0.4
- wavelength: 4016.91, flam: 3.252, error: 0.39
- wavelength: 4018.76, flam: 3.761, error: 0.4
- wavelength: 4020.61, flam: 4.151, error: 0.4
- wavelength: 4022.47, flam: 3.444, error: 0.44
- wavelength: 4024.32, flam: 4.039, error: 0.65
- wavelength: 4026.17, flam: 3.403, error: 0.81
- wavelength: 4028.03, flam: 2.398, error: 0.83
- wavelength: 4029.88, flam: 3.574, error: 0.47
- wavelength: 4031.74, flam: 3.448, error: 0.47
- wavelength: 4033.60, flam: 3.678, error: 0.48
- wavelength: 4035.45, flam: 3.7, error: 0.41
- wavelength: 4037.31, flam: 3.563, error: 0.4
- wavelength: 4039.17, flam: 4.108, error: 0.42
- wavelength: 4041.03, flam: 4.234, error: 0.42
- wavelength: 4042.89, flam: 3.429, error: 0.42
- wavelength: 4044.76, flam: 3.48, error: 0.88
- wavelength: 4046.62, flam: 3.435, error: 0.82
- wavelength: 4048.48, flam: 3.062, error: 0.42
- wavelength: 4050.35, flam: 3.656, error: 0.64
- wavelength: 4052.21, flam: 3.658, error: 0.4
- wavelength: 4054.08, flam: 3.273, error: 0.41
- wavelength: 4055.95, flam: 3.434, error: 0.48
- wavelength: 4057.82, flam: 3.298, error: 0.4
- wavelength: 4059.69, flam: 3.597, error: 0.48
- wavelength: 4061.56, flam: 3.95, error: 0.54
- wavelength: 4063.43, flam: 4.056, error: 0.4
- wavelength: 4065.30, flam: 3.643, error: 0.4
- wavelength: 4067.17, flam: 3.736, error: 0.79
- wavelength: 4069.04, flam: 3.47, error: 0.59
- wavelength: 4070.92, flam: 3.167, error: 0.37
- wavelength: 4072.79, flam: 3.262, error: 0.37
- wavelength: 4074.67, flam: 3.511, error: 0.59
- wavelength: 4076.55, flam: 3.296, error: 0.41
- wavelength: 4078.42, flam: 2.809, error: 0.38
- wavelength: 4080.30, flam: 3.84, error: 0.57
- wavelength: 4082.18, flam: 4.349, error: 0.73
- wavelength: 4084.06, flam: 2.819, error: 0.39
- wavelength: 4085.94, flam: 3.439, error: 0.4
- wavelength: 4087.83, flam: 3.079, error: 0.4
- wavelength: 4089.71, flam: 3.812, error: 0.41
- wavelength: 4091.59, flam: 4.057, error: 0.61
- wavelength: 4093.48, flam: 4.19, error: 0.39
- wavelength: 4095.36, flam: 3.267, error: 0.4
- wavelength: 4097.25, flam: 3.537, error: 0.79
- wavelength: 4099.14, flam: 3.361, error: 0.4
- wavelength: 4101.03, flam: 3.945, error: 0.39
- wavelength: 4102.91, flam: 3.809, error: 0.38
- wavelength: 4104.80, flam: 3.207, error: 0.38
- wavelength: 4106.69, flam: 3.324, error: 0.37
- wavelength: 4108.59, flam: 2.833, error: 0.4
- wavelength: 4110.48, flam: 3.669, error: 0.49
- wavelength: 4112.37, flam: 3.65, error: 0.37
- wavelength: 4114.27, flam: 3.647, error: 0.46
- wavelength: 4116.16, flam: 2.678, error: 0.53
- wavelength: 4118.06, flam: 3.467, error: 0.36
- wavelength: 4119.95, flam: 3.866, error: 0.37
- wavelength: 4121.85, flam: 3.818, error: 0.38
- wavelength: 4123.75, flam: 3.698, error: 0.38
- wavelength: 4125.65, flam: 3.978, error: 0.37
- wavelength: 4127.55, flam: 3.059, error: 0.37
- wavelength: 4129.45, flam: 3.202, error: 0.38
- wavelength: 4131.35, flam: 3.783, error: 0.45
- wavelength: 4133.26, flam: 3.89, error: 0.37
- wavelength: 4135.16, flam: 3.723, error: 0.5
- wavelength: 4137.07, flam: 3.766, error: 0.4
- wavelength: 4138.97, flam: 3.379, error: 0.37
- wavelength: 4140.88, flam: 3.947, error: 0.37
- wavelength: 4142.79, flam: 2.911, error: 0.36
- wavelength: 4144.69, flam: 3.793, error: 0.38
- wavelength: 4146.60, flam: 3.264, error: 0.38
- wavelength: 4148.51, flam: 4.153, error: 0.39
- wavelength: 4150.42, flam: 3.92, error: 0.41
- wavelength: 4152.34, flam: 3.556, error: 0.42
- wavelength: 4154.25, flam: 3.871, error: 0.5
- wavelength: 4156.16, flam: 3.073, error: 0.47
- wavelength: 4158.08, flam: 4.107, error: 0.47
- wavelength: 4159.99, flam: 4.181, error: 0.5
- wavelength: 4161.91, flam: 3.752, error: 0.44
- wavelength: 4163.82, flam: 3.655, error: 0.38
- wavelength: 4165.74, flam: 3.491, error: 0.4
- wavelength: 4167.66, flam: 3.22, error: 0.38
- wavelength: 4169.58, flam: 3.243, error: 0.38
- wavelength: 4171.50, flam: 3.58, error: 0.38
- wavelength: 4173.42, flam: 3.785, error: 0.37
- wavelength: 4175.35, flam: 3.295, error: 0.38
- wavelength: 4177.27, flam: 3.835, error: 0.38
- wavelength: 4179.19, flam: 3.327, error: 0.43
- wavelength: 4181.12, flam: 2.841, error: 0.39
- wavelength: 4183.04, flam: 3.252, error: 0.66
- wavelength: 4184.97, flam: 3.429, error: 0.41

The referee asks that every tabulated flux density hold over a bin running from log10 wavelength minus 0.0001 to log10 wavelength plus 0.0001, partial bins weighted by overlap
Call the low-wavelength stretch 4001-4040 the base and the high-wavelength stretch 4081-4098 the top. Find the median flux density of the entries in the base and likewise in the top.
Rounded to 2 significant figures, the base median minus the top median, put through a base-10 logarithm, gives -1.4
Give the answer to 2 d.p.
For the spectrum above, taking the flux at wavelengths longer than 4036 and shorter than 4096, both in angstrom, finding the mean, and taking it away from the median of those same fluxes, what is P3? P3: -0.07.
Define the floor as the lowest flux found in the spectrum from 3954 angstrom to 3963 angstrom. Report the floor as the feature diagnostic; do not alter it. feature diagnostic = 3.312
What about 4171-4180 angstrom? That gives 3.295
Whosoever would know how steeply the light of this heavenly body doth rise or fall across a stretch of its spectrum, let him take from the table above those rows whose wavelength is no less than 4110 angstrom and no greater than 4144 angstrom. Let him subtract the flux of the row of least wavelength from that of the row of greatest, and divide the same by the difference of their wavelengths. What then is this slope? -0.02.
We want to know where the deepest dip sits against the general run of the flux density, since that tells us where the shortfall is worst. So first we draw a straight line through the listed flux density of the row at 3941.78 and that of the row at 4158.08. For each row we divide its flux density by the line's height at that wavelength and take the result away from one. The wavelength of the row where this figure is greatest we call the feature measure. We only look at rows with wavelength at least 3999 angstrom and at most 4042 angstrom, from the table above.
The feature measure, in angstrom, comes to 4028.03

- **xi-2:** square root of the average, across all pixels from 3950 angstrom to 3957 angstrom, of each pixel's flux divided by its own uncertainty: 3.2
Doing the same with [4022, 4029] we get 2.3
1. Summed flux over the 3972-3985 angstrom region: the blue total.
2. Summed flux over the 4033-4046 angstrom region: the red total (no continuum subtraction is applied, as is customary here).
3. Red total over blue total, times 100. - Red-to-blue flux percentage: 110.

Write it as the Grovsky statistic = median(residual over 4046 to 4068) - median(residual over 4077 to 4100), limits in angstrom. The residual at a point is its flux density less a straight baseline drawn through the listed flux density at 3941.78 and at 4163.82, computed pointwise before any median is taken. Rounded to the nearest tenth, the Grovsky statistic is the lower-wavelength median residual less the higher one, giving 0.0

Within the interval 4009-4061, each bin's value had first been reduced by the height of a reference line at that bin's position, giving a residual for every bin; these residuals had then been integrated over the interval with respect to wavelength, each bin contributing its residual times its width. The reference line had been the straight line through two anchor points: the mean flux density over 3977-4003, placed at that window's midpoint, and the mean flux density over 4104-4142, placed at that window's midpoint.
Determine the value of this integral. -5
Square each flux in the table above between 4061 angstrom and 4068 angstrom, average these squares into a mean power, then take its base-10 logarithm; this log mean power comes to 1.17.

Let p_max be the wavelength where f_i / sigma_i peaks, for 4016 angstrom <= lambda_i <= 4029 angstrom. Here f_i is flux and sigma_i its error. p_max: 4020.61 angstrom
